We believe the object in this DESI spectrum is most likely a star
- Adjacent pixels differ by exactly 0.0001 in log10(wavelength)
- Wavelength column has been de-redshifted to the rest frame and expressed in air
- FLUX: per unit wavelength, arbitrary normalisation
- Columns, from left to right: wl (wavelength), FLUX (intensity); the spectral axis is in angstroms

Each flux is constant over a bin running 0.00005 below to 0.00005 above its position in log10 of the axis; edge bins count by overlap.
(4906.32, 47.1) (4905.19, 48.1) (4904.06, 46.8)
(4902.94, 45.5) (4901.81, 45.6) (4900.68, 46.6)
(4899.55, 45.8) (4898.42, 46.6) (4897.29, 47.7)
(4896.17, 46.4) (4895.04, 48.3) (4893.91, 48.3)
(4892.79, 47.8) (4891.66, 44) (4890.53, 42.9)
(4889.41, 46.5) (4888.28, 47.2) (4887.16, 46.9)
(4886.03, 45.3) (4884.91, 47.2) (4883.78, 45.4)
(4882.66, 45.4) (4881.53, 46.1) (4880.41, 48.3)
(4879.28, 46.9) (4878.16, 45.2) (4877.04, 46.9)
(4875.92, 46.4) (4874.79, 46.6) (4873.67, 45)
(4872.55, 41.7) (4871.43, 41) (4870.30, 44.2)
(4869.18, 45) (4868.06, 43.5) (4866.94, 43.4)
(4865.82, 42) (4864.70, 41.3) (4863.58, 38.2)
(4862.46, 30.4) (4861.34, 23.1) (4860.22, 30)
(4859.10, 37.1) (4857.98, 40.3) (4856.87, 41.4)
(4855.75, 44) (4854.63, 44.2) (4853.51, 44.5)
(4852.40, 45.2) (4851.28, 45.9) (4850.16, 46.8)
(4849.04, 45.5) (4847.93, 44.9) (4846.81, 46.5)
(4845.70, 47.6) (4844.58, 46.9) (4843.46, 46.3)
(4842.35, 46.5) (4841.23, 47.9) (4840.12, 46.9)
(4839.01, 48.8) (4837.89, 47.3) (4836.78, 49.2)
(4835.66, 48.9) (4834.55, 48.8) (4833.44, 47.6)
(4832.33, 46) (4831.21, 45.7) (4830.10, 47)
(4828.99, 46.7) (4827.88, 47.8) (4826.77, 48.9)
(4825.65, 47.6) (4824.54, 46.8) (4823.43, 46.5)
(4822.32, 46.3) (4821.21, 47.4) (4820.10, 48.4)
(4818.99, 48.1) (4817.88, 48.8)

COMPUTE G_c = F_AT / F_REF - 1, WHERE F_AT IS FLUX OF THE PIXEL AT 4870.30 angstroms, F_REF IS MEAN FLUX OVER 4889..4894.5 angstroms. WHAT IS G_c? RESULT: -0.037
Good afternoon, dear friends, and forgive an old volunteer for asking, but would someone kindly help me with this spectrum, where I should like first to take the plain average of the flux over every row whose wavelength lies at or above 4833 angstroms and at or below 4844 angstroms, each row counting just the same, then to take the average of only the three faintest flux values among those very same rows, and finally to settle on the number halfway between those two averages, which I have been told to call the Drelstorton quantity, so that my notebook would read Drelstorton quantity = 47.2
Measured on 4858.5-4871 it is 32.9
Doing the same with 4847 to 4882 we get 35.1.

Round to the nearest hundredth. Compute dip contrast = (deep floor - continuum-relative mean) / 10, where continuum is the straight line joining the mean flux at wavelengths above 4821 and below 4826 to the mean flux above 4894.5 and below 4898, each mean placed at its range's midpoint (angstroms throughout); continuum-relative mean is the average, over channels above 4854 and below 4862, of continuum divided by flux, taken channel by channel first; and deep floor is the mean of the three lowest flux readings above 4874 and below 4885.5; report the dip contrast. 4.40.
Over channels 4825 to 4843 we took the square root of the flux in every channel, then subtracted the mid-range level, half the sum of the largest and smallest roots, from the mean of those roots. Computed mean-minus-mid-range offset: 0.012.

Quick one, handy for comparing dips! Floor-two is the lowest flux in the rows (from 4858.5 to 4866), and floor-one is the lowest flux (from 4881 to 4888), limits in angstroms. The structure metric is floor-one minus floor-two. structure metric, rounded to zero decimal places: 22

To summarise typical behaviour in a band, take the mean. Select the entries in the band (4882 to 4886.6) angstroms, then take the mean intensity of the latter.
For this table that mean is 45.8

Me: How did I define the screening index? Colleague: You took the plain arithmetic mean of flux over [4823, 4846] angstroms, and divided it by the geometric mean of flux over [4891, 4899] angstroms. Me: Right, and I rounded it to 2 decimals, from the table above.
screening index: 1.01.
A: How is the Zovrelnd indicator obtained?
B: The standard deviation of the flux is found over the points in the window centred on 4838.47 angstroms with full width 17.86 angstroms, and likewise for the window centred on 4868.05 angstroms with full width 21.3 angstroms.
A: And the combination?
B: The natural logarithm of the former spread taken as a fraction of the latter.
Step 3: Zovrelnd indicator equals -1.8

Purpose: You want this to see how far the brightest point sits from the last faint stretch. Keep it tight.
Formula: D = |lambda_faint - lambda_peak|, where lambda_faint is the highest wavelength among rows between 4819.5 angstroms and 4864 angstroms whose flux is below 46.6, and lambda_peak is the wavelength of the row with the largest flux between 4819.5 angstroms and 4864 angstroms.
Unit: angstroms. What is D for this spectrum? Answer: 26.8 angstroms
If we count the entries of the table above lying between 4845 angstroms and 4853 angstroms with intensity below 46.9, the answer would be 6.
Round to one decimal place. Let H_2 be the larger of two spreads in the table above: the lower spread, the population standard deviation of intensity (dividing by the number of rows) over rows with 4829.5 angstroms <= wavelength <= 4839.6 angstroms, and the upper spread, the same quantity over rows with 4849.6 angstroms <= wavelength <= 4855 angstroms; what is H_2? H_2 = 1.2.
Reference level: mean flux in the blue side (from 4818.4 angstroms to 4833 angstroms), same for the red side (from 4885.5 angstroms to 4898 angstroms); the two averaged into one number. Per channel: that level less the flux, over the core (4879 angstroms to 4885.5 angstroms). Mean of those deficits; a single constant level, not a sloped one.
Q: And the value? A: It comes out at 0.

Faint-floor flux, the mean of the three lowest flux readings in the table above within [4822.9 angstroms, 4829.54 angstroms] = 46.7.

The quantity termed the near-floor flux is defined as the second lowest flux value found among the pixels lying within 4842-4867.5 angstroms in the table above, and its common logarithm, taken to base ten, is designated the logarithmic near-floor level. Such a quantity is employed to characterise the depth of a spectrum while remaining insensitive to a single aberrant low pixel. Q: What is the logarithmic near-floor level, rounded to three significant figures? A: 1.48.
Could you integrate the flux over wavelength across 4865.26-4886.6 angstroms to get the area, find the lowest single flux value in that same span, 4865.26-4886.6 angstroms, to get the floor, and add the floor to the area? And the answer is 1002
